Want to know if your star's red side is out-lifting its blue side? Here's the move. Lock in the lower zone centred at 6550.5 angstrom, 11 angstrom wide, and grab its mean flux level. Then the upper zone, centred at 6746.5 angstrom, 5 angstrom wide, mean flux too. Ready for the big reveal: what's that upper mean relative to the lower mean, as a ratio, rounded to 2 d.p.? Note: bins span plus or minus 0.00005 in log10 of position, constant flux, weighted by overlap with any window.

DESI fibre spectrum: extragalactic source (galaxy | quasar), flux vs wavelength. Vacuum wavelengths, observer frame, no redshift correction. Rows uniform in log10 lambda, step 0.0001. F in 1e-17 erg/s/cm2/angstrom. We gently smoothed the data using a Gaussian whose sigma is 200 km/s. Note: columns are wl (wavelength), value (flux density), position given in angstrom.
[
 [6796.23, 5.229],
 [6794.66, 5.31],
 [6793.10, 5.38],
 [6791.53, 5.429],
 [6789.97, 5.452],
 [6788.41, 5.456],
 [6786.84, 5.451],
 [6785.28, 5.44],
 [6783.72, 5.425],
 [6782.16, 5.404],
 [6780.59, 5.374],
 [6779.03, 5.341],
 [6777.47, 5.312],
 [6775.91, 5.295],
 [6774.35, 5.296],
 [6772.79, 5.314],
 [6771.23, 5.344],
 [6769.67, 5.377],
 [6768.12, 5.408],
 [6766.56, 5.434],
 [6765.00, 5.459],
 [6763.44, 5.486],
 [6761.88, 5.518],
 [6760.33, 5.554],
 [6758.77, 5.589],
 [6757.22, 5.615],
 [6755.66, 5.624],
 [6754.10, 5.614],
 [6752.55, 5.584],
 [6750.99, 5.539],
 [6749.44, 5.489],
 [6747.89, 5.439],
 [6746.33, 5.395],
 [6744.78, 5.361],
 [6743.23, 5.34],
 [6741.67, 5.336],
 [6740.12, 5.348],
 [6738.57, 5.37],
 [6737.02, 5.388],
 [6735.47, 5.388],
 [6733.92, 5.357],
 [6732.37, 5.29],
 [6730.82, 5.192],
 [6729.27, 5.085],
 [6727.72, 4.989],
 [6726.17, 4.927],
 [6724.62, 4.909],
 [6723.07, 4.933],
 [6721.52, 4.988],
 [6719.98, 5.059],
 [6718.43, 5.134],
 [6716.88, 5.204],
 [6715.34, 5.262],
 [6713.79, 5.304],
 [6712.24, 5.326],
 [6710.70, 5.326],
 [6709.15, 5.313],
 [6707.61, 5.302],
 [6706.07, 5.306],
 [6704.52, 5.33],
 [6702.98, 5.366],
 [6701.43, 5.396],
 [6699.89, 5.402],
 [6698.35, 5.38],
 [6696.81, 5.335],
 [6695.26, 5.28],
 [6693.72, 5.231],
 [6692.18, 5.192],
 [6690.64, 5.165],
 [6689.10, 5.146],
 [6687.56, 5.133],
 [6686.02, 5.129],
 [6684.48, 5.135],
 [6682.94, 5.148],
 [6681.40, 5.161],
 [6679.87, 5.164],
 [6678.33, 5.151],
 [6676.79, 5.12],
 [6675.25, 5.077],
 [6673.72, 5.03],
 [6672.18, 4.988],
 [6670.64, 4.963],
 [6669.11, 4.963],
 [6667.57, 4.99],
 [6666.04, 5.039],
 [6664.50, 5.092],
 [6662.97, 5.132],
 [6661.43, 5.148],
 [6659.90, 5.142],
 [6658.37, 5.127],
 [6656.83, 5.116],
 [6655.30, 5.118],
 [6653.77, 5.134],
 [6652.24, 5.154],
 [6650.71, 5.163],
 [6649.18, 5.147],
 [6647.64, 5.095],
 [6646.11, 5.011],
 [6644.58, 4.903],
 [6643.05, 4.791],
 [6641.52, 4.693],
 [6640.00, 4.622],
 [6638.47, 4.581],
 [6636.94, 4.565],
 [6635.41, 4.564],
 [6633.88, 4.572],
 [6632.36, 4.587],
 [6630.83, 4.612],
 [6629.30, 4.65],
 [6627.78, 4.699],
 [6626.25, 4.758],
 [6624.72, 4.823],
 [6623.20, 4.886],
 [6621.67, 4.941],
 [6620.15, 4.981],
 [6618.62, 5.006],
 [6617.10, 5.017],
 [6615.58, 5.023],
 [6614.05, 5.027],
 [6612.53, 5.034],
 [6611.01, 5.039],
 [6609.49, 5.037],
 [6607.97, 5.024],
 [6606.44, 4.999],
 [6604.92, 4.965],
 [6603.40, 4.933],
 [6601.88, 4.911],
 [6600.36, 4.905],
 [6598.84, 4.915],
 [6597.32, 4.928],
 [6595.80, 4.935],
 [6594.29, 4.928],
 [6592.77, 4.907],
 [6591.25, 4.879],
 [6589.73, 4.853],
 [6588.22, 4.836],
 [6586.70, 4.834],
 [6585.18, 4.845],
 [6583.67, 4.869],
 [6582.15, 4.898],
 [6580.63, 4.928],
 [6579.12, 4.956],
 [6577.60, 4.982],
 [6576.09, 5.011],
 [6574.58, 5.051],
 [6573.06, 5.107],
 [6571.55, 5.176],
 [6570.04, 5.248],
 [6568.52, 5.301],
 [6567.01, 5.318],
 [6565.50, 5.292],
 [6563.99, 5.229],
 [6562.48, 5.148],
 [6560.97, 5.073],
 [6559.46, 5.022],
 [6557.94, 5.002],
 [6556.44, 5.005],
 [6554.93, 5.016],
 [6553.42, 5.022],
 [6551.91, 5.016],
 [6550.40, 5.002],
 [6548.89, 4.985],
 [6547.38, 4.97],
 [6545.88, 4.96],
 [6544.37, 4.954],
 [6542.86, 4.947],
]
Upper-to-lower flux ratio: 1.08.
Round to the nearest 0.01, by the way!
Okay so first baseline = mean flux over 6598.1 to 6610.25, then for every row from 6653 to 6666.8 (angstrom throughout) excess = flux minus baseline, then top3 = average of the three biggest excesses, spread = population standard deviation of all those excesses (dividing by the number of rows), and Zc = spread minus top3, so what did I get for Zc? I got -0.15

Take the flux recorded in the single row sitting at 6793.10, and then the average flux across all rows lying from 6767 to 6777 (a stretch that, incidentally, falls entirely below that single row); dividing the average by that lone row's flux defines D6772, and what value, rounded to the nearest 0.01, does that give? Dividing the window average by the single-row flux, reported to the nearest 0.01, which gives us 0.99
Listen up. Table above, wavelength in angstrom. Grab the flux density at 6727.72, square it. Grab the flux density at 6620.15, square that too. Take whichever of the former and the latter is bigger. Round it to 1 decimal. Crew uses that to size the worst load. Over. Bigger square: 24.9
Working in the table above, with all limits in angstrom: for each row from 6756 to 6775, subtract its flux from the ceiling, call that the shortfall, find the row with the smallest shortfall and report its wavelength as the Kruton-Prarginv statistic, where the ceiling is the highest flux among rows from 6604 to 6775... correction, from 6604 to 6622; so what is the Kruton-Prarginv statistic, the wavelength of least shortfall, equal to 6757.22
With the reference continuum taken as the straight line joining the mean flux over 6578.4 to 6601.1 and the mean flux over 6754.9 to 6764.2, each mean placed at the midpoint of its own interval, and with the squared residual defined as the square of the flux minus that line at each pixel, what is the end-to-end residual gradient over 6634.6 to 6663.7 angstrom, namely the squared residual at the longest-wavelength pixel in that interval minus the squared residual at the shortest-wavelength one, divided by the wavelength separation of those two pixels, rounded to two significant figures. -0.0094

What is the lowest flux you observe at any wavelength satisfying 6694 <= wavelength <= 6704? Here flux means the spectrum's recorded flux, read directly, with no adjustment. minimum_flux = 5.28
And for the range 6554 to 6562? 5.002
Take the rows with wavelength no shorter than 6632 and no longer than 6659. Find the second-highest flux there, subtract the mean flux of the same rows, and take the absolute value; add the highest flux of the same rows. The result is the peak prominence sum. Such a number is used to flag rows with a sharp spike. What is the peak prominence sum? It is 5.43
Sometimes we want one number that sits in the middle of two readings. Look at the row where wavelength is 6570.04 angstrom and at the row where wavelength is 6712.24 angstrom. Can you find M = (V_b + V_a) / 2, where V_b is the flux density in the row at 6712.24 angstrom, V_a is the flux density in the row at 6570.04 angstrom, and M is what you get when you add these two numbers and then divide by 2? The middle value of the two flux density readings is 5.29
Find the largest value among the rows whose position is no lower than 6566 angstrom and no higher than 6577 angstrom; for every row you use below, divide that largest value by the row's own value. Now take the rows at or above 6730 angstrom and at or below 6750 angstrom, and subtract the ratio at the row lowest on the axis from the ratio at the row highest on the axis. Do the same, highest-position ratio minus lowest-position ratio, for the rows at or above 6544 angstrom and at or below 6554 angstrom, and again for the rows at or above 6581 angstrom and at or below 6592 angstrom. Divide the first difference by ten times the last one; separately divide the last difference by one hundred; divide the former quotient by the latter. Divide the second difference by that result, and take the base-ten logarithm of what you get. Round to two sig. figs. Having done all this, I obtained -6.3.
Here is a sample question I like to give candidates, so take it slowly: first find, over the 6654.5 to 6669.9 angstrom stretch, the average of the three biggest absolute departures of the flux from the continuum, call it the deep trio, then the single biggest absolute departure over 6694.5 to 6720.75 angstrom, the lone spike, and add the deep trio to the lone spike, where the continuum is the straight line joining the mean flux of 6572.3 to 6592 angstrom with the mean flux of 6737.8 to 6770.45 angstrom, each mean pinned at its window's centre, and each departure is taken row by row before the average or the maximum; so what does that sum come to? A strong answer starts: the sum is 0.50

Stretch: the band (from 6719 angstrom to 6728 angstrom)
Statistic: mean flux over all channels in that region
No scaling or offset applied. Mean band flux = 4.97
